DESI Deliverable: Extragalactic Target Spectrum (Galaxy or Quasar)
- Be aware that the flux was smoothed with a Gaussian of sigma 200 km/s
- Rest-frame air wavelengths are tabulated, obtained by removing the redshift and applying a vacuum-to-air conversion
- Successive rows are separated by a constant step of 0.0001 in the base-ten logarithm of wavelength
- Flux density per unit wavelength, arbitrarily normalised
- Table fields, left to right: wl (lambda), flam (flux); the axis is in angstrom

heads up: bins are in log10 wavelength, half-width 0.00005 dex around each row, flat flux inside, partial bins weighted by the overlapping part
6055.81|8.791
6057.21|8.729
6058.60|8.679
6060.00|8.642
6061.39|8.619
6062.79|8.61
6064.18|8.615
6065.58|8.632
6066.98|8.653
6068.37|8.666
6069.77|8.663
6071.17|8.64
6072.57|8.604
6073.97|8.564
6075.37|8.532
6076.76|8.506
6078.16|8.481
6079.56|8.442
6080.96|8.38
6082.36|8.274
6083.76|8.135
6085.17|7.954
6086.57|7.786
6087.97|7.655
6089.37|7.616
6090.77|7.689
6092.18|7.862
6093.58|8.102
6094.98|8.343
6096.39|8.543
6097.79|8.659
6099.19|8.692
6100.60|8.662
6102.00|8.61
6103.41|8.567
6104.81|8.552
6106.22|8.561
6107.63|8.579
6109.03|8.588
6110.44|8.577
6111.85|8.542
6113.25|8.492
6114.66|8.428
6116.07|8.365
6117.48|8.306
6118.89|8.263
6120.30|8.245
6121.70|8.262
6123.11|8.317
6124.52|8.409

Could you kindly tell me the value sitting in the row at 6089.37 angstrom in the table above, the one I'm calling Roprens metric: 7.616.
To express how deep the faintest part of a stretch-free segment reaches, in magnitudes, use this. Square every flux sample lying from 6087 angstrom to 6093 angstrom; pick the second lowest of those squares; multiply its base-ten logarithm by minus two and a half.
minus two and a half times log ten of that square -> -4.42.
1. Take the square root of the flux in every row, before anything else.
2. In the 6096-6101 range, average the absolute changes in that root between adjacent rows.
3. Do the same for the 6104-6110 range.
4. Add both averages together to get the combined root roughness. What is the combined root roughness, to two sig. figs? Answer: 0.012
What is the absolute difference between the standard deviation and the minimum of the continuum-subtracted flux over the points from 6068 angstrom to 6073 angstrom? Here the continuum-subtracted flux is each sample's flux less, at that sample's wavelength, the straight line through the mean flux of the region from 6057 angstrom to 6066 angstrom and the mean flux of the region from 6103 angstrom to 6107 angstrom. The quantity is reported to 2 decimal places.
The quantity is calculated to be 0.04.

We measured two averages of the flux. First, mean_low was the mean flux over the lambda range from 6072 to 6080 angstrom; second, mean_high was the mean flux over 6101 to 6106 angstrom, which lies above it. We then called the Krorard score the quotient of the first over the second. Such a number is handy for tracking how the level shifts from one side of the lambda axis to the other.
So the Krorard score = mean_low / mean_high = 0.994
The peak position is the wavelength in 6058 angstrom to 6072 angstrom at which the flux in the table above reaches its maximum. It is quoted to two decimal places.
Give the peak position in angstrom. 6058.60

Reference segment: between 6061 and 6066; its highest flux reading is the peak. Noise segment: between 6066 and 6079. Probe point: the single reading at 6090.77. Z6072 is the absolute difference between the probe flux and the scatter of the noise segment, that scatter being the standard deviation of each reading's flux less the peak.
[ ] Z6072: 7.62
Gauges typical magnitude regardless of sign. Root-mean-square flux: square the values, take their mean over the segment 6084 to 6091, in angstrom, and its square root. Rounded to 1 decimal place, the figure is 7.7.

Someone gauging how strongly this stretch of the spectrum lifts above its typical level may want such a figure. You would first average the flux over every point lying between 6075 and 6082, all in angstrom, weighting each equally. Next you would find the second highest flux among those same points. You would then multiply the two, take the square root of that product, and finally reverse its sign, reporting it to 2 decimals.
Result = -8.49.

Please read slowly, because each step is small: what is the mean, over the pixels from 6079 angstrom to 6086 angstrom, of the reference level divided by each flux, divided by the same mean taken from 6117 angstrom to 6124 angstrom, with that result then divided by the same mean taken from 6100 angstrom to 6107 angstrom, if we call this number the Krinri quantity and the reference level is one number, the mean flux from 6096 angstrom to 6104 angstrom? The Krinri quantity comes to 1.00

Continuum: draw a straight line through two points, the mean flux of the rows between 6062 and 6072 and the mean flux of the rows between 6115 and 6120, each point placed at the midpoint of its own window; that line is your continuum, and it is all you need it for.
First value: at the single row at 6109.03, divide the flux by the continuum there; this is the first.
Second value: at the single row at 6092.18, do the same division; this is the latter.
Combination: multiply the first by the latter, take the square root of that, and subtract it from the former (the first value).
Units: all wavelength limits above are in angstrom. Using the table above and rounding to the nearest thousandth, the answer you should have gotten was 0.051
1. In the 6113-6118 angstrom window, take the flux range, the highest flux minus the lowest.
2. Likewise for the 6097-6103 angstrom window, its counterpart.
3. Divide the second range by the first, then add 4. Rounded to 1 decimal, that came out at 4.4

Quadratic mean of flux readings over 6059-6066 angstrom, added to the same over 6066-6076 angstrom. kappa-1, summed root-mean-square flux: 17.2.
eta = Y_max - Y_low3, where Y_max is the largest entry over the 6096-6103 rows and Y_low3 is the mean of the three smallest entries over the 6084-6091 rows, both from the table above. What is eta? 1.04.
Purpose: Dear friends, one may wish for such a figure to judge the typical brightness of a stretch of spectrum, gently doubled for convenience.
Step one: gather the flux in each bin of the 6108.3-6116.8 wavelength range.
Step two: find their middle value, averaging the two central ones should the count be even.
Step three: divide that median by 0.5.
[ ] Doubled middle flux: 17.0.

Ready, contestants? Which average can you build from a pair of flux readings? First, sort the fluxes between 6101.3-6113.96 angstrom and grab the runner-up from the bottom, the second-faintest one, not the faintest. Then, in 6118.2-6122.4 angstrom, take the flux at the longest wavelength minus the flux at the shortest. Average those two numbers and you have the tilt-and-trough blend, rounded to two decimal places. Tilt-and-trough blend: 4.27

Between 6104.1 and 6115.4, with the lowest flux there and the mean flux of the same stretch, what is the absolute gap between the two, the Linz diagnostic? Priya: 0.11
